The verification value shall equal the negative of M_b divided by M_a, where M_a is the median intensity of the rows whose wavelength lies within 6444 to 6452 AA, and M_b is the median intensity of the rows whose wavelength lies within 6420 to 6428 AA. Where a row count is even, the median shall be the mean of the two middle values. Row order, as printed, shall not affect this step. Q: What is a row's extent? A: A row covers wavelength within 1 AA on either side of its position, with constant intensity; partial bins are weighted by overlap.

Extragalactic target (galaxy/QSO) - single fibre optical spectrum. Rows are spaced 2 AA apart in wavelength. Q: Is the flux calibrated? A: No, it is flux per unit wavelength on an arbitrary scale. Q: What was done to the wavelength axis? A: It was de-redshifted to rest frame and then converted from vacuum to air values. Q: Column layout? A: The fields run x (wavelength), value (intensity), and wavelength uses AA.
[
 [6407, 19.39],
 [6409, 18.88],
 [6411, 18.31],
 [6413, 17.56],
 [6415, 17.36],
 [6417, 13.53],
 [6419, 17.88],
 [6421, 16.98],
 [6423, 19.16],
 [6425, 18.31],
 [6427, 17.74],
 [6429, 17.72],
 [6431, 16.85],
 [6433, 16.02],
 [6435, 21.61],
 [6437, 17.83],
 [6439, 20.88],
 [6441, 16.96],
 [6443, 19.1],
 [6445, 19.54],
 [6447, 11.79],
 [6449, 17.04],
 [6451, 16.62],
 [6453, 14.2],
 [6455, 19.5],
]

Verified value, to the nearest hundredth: -1.07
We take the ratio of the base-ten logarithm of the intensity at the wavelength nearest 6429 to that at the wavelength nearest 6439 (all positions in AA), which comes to 0.95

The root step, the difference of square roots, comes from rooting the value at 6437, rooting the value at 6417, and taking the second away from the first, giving 0.5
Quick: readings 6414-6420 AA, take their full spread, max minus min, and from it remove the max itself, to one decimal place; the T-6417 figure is -13.5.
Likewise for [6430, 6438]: -16.0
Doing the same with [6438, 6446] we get -17.0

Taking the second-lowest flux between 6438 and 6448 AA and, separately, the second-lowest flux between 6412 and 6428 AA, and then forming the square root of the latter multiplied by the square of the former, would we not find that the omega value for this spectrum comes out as 69.9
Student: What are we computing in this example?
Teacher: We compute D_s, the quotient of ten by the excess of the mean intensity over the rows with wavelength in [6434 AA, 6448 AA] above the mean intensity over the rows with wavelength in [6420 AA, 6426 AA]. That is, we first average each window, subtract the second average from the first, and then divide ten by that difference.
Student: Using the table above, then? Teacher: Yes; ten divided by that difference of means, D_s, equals 106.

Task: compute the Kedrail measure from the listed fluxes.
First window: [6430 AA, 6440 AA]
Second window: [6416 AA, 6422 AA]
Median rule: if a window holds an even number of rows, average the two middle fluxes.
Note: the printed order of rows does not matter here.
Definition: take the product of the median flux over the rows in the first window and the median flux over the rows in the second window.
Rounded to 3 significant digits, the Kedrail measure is 303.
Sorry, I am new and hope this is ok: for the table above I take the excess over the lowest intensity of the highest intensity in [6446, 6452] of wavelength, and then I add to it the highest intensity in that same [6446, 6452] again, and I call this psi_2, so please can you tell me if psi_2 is 22.3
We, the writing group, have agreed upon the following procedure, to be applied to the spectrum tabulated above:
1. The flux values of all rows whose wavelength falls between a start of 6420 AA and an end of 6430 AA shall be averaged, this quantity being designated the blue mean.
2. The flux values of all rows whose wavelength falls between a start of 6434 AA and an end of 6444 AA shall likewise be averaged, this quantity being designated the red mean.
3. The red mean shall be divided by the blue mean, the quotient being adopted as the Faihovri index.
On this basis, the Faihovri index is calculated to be 1.07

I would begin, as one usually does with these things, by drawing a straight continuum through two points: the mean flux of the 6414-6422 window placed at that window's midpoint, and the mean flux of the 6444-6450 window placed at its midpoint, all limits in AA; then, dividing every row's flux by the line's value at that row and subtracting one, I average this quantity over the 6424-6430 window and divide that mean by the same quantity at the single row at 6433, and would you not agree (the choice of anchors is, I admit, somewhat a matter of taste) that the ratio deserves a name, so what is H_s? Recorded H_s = -6.18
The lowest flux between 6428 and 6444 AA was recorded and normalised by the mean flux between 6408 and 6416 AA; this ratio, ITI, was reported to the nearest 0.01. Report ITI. 0.89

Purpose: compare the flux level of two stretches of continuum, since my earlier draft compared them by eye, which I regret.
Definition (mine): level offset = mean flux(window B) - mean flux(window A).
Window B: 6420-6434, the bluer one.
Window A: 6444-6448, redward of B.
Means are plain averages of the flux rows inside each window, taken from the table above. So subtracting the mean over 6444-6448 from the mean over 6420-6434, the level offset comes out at 1.9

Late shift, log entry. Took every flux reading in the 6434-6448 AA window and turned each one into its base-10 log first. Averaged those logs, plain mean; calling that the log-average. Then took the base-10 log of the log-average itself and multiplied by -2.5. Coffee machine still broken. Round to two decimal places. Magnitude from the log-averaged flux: -0.25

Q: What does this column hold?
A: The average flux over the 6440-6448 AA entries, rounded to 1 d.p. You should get 16.8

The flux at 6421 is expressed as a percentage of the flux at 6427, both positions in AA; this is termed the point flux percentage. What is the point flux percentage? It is 96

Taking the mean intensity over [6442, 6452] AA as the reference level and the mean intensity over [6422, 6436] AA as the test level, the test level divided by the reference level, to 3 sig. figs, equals 1.08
